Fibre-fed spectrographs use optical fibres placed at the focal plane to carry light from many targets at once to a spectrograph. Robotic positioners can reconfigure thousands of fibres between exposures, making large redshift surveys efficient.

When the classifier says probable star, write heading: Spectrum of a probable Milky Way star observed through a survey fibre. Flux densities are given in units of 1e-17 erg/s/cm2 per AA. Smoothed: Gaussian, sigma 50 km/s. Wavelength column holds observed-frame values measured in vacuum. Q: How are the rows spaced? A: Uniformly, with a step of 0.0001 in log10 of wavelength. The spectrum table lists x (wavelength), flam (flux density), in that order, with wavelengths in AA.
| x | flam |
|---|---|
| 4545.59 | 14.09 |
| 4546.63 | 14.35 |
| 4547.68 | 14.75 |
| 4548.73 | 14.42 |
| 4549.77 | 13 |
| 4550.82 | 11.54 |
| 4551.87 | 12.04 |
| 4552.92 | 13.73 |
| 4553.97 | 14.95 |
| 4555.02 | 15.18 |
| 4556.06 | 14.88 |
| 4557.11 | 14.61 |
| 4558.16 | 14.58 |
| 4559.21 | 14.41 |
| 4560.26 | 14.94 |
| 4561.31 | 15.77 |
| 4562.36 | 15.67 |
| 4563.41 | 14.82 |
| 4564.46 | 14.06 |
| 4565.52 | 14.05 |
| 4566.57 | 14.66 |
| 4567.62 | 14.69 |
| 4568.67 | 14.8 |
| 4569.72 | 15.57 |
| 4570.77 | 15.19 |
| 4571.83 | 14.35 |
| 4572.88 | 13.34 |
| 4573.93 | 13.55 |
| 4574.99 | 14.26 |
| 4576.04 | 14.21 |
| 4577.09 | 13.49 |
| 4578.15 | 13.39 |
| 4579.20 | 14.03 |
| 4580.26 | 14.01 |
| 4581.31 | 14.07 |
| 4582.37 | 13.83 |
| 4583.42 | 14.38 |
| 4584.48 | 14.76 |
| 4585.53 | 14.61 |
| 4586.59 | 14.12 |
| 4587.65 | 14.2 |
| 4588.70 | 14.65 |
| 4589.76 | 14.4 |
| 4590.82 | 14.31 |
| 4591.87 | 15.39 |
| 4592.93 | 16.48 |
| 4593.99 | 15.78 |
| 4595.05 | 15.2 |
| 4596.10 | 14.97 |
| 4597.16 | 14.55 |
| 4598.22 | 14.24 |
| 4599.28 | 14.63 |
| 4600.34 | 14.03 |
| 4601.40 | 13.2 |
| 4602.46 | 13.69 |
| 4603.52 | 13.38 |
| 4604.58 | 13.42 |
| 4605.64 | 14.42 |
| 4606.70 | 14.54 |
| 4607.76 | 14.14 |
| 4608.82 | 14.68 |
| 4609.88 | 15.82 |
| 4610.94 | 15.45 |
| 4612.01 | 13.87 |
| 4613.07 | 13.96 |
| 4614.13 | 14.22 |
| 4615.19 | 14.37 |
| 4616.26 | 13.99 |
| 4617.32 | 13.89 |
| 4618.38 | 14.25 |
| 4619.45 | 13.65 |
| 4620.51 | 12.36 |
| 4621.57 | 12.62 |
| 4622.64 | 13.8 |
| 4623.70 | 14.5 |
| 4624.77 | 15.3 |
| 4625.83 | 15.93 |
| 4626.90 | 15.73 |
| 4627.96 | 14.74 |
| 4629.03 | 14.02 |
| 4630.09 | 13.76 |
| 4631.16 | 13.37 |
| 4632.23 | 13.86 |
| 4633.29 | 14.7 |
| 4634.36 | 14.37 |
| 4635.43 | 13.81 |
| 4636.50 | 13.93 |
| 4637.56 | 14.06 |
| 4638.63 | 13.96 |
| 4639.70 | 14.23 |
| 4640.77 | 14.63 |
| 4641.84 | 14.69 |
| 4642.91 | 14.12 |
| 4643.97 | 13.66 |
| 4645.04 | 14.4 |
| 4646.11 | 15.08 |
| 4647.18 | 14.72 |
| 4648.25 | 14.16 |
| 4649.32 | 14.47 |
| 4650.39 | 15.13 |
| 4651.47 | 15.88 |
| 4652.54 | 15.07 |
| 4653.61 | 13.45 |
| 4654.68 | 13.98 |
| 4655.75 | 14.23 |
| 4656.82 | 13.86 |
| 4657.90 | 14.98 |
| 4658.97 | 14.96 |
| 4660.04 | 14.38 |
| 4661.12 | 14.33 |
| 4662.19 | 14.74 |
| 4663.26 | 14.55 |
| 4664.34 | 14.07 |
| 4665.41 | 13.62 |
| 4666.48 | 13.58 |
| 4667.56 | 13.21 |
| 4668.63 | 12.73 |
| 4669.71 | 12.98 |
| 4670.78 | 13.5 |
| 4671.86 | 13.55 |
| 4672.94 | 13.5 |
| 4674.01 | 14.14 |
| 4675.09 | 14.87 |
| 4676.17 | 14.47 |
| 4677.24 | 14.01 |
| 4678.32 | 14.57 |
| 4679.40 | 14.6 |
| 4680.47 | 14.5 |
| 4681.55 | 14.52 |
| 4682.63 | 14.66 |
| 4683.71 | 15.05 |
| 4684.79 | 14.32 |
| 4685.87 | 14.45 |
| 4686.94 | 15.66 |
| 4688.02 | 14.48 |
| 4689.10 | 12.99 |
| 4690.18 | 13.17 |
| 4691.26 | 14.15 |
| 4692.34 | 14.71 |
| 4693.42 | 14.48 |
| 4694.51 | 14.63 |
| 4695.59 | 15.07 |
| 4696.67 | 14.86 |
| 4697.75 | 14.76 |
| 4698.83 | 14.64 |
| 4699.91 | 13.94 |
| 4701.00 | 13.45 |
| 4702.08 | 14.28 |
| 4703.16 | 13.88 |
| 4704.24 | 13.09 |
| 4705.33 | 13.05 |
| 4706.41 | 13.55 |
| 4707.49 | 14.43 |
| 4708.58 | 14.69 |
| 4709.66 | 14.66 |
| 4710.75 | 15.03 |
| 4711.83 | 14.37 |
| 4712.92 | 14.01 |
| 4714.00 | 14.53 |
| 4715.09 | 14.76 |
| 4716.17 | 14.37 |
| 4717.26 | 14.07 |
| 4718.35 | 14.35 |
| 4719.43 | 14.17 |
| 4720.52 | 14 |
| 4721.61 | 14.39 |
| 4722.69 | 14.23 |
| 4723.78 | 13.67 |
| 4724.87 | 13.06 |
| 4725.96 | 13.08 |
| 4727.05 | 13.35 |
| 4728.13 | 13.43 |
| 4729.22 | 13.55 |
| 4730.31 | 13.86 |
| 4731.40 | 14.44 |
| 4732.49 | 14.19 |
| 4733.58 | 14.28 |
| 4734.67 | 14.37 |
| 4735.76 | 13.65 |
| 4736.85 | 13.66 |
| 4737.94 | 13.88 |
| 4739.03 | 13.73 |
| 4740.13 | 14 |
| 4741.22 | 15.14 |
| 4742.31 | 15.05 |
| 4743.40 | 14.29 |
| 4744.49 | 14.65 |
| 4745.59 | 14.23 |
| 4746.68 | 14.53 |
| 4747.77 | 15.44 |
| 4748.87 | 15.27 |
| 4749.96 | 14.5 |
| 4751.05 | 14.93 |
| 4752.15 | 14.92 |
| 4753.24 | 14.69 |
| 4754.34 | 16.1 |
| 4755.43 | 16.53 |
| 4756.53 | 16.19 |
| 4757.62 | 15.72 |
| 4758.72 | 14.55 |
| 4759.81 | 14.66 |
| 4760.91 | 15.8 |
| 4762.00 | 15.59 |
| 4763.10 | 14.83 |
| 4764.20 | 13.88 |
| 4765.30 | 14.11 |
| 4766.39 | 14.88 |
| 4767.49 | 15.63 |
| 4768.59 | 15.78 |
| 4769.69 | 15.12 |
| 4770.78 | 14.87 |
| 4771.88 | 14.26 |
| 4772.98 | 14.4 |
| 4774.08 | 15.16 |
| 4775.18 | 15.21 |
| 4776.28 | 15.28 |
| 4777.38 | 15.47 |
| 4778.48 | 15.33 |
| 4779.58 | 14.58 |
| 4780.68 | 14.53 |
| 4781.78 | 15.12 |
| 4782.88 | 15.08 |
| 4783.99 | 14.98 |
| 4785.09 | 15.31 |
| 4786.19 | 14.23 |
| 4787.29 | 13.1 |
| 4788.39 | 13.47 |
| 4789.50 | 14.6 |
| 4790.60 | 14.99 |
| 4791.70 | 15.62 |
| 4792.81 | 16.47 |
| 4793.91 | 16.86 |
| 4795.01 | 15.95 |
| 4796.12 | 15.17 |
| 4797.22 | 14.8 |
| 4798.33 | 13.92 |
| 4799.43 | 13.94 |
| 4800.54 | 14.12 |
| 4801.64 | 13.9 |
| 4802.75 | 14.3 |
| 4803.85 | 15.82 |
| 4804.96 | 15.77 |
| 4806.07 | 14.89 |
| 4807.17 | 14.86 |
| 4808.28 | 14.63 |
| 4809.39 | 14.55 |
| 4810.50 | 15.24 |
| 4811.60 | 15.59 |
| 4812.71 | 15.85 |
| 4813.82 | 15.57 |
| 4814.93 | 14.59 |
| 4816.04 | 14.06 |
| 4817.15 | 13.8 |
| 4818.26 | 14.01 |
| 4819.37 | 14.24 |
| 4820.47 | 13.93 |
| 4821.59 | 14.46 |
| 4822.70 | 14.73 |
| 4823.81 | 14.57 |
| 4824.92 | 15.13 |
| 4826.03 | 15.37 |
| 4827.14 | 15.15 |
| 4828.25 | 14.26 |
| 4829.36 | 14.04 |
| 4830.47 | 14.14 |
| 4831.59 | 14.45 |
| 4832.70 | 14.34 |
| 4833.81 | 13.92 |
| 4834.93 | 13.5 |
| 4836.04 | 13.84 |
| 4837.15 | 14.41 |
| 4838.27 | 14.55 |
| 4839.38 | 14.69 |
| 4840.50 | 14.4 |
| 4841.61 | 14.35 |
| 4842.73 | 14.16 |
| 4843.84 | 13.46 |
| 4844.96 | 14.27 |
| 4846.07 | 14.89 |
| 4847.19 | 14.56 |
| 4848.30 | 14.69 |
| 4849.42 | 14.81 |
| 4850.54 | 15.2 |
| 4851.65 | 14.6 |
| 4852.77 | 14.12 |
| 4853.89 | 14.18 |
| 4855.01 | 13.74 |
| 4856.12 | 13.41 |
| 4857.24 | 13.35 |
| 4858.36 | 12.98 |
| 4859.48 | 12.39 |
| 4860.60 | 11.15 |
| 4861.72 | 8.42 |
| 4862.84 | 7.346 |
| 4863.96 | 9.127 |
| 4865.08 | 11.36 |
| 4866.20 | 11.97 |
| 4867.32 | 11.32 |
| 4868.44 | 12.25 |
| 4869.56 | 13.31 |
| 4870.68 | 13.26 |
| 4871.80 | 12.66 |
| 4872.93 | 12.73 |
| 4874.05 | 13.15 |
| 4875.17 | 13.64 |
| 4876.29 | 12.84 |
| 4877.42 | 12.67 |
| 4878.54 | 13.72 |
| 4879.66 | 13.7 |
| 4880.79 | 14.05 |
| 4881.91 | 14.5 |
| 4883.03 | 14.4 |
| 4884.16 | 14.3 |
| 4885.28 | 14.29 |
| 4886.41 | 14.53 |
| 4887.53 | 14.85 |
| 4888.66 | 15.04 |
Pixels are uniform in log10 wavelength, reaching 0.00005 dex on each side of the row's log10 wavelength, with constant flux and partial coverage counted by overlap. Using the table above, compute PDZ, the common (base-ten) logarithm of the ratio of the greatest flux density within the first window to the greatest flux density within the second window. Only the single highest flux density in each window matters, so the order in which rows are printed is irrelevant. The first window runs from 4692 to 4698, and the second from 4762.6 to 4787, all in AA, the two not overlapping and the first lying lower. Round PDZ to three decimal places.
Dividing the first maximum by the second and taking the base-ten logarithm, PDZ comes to -0.020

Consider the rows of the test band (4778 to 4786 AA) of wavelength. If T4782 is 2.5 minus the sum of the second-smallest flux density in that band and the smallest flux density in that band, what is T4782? -26.6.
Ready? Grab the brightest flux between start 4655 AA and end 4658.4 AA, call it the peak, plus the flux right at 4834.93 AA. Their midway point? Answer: 14.2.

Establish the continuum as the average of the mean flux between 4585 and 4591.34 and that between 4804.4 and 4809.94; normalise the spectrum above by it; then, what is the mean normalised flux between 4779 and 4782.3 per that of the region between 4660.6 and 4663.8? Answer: 1.01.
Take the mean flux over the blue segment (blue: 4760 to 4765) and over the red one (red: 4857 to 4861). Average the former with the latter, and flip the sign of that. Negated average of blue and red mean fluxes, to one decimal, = -13.7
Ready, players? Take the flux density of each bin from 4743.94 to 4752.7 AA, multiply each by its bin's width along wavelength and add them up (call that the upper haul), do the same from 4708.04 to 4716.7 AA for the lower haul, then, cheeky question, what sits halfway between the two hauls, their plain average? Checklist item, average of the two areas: 128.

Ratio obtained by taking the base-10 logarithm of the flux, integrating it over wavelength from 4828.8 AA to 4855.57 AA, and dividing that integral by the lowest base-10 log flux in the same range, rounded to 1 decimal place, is 27.4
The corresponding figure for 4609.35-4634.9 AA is 27.0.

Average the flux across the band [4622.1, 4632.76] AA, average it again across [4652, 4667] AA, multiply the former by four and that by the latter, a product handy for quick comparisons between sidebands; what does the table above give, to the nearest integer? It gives 828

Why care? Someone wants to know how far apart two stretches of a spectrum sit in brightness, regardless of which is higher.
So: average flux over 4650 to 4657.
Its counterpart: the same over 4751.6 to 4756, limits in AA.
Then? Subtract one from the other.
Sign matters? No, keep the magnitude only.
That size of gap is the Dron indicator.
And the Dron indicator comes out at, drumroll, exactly 1.0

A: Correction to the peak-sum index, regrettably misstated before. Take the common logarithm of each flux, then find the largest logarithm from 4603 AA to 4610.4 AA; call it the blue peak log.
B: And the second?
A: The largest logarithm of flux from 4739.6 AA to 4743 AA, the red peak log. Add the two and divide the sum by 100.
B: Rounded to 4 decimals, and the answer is 0.0238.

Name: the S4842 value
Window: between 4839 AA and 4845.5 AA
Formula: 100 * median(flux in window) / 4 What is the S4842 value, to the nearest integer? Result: 358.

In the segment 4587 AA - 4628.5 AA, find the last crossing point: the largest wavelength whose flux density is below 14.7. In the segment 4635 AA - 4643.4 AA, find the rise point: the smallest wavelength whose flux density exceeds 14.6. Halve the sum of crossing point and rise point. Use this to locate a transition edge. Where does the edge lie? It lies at 4632.2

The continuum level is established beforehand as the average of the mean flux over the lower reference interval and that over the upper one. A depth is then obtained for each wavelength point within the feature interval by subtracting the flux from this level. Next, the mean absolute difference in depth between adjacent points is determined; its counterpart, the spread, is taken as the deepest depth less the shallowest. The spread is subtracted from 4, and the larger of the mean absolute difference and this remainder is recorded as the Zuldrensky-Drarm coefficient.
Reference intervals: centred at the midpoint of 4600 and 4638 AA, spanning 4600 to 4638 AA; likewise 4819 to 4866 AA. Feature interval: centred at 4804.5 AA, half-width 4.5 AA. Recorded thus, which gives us 2.08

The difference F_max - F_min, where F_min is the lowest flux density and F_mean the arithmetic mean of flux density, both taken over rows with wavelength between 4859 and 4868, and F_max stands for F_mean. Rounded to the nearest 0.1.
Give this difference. 3.0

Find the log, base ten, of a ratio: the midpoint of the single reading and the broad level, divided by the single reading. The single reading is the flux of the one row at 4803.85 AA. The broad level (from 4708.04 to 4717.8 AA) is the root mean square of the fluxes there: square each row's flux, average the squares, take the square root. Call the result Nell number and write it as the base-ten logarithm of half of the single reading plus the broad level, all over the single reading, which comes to -0.018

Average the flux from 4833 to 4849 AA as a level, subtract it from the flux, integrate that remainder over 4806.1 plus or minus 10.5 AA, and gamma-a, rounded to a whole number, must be 12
